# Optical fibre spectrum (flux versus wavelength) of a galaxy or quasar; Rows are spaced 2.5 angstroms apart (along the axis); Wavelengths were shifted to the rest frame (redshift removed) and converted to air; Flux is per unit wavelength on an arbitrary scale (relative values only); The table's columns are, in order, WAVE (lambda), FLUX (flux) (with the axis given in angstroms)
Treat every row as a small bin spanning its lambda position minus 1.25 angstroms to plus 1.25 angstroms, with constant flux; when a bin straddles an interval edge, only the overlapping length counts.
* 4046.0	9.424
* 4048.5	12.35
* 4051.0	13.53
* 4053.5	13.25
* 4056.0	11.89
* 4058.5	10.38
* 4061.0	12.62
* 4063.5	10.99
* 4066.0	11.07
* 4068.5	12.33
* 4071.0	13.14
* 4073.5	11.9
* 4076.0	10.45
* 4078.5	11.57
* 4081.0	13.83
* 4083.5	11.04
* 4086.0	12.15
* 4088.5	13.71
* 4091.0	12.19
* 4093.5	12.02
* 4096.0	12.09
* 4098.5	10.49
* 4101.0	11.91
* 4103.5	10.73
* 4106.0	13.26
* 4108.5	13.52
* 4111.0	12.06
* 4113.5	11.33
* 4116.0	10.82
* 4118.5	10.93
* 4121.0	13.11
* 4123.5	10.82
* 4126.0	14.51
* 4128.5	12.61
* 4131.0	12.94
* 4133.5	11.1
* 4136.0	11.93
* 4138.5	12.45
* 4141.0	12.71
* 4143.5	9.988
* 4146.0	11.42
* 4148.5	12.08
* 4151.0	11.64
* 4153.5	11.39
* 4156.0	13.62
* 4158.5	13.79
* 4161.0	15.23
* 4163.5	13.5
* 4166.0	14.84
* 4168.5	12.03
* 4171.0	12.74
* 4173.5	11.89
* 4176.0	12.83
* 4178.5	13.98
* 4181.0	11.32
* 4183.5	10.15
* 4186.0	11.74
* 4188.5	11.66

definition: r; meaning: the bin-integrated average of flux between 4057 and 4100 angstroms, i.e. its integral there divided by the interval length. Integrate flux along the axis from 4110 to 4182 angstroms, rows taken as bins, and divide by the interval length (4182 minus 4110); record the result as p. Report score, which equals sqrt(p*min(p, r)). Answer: 12.1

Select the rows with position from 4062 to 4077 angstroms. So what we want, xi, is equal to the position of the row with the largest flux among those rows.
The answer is 4071.0 angstroms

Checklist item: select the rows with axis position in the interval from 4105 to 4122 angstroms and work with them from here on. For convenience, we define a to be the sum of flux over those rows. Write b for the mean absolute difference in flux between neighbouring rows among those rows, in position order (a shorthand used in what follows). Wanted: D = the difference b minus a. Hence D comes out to -84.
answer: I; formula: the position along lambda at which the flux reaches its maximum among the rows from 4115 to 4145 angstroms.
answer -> 4126.0 angstroms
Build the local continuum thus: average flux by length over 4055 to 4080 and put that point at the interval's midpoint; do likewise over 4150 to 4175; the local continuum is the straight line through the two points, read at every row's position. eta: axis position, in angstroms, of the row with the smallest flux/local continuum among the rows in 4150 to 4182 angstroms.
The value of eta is 4181.0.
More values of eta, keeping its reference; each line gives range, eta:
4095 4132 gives 4098.5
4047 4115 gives 4098.5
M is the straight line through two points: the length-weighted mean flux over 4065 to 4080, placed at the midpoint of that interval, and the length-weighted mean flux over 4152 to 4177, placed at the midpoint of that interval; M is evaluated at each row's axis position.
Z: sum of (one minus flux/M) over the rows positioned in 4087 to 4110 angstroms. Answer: 0.0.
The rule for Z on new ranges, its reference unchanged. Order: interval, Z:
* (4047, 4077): -0.4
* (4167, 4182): 0.4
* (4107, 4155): 1.0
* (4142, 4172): 0.4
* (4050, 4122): -0.1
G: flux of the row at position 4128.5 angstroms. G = 12.61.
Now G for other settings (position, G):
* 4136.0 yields 11.93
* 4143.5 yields 9.988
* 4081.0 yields 13.83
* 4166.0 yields 14.84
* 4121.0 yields 13.11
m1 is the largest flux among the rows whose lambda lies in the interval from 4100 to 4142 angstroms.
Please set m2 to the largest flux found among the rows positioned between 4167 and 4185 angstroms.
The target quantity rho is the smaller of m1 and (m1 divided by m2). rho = 1.04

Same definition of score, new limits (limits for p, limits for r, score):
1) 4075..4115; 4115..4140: 12.0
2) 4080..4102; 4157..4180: 12.1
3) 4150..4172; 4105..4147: 12.6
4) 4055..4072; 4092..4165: 11.8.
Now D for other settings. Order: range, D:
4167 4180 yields -63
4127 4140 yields -60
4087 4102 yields -71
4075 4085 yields -45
